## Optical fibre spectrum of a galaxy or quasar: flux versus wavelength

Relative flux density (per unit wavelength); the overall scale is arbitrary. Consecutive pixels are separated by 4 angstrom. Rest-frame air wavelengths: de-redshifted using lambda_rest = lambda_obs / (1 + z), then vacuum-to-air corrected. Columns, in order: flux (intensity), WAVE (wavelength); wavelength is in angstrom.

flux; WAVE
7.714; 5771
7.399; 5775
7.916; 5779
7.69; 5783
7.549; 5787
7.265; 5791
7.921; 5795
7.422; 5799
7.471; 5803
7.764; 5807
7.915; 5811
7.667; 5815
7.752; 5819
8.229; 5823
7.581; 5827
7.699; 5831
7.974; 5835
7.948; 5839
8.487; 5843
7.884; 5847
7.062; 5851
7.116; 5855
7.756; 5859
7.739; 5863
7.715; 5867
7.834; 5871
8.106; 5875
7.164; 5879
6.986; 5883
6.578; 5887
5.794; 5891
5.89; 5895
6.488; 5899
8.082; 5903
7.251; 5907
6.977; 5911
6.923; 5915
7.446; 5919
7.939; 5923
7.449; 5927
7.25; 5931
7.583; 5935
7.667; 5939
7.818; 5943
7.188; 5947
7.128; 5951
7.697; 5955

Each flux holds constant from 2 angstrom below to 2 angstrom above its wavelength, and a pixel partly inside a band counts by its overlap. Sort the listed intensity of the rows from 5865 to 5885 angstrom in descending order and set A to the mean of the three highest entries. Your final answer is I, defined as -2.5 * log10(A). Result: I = -2.242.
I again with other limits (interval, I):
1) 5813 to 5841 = -2.265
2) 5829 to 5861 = -2.276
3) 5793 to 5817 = -2.239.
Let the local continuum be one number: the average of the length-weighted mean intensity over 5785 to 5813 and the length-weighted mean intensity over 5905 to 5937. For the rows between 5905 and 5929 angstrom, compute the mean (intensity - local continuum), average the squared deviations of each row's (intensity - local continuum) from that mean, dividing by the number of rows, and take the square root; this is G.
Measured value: 0.340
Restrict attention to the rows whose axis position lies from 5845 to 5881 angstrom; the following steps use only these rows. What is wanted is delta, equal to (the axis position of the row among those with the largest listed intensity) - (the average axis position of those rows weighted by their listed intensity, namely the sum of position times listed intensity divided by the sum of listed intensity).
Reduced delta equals 11.9 angstrom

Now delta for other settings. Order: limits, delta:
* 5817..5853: 8.1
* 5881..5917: 3.6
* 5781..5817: -4.1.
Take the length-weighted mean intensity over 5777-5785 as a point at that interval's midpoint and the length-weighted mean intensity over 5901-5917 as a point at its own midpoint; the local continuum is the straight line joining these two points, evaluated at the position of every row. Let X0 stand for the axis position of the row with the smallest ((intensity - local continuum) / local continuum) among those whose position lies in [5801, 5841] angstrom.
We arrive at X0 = 5803 angstrom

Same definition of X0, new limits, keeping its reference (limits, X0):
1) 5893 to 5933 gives 5895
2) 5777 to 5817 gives 5791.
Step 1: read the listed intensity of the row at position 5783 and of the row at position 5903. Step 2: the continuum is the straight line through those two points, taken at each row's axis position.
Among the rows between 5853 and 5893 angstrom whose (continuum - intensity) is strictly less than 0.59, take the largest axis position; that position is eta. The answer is 5875 angstrom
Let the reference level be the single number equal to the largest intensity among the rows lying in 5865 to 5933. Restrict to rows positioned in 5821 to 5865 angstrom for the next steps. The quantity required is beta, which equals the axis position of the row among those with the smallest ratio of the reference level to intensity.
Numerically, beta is 5843 angstrom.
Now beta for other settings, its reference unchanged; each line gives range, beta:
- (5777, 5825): 5823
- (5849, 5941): 5875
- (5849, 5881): 5875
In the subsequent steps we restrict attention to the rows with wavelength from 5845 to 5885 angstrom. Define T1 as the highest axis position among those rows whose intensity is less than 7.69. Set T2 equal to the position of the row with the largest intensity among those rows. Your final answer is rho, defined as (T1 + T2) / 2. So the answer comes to 5879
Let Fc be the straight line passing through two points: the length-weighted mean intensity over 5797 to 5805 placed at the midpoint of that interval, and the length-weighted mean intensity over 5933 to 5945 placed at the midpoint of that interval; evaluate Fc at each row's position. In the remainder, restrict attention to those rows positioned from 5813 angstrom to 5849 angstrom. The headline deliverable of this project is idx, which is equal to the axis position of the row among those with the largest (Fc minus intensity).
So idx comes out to 5827 angstrom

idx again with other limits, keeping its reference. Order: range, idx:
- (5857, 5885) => 5883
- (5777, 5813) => 5791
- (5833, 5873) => 5851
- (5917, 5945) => 5931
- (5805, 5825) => 5815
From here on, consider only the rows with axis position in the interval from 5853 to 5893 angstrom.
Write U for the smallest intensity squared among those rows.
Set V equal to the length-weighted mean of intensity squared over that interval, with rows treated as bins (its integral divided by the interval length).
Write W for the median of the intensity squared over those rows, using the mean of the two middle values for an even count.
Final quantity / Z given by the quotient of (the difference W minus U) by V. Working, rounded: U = 34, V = 53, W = 55.4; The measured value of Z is 0.41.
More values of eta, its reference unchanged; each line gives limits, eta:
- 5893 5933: 5923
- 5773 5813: 5811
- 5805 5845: 5843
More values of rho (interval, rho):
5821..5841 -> 5825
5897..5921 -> 5911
